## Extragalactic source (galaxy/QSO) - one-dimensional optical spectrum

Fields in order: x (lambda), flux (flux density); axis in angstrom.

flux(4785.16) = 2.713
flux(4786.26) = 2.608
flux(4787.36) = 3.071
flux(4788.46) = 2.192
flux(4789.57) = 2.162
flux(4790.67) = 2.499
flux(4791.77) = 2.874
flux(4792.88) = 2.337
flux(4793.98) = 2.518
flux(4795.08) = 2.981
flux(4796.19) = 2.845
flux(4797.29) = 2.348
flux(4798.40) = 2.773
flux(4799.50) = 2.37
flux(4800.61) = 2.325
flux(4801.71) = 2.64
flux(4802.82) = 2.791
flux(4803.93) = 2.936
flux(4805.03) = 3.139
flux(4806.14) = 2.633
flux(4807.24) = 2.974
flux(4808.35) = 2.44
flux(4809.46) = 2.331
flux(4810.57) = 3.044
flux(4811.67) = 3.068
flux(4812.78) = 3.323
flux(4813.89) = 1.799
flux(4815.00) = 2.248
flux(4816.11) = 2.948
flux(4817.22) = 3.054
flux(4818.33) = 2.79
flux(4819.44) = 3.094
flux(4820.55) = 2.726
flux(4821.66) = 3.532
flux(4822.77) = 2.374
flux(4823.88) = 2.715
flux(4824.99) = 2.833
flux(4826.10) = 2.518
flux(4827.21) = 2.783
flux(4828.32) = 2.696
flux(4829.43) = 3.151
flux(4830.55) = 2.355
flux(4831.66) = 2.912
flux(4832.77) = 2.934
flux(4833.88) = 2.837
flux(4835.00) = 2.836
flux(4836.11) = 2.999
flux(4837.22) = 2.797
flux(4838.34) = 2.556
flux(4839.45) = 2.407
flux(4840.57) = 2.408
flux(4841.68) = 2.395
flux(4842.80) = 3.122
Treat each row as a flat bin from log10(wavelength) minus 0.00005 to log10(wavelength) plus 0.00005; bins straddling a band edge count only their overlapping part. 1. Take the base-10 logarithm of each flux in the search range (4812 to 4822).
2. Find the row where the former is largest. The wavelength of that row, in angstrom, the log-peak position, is 4821.66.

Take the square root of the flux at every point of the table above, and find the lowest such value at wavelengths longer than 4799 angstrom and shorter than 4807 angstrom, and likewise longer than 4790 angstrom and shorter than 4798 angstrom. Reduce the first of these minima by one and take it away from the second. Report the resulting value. 1.0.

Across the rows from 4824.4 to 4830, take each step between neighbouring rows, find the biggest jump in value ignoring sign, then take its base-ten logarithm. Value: -0.34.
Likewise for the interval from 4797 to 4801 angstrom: -0.37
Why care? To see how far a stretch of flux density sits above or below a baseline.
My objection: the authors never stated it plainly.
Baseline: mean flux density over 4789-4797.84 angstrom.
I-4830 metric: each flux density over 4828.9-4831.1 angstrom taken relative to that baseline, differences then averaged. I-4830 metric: 0.18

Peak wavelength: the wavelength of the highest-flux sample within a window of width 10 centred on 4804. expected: 4805.03 angstrom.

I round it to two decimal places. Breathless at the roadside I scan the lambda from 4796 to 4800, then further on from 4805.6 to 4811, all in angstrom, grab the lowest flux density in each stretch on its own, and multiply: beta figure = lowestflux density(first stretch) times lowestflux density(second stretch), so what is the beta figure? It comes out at 5.47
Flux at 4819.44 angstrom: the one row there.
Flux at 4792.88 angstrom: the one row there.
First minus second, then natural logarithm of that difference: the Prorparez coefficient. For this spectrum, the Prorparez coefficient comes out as -0.3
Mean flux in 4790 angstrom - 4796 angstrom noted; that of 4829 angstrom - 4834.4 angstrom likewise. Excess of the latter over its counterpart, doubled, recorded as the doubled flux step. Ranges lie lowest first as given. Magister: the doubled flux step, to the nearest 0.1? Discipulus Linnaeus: 0.4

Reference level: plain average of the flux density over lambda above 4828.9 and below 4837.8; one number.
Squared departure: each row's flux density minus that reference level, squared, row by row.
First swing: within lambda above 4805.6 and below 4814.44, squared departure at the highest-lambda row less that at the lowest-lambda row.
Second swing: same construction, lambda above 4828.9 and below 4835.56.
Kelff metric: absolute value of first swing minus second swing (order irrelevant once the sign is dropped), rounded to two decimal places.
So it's 1.15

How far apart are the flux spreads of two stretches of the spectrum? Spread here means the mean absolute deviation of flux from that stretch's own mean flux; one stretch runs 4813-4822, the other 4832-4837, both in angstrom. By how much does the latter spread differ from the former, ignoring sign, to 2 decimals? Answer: 0.32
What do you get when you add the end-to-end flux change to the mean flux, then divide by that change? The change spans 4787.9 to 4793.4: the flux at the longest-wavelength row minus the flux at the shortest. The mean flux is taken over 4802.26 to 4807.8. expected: 21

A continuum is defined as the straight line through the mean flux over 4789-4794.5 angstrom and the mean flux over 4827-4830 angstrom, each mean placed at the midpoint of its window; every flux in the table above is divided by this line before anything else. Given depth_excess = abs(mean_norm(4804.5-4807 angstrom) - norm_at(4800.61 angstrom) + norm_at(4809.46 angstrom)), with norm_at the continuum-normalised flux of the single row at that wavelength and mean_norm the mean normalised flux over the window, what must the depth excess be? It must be 1.1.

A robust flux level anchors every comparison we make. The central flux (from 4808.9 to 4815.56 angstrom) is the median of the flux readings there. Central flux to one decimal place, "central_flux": 2.7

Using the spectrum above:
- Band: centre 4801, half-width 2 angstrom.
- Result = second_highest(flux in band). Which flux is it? 2.64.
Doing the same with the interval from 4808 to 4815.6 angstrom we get 3.068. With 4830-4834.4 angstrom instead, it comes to 2.912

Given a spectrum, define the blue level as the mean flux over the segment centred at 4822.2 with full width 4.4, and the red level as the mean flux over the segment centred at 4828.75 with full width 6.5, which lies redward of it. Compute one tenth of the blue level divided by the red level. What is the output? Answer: 0.104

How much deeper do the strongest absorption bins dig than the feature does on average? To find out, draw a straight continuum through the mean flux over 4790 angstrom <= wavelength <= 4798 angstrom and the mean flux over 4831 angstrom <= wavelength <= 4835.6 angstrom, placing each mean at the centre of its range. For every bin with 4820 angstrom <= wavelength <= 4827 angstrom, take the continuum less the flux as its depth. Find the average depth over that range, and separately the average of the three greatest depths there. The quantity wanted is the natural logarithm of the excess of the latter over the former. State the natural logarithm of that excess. -1.4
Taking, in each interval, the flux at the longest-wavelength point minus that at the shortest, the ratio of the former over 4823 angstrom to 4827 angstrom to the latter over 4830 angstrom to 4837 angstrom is -0.3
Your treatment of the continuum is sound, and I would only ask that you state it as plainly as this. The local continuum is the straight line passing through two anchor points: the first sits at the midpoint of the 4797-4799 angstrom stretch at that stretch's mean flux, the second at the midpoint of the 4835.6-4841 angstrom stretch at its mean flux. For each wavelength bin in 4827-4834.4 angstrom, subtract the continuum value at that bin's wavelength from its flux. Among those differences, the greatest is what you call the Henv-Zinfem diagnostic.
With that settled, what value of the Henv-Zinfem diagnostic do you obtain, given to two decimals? 0.53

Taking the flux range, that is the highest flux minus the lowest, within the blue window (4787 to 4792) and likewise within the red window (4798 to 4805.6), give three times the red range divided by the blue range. 2.7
